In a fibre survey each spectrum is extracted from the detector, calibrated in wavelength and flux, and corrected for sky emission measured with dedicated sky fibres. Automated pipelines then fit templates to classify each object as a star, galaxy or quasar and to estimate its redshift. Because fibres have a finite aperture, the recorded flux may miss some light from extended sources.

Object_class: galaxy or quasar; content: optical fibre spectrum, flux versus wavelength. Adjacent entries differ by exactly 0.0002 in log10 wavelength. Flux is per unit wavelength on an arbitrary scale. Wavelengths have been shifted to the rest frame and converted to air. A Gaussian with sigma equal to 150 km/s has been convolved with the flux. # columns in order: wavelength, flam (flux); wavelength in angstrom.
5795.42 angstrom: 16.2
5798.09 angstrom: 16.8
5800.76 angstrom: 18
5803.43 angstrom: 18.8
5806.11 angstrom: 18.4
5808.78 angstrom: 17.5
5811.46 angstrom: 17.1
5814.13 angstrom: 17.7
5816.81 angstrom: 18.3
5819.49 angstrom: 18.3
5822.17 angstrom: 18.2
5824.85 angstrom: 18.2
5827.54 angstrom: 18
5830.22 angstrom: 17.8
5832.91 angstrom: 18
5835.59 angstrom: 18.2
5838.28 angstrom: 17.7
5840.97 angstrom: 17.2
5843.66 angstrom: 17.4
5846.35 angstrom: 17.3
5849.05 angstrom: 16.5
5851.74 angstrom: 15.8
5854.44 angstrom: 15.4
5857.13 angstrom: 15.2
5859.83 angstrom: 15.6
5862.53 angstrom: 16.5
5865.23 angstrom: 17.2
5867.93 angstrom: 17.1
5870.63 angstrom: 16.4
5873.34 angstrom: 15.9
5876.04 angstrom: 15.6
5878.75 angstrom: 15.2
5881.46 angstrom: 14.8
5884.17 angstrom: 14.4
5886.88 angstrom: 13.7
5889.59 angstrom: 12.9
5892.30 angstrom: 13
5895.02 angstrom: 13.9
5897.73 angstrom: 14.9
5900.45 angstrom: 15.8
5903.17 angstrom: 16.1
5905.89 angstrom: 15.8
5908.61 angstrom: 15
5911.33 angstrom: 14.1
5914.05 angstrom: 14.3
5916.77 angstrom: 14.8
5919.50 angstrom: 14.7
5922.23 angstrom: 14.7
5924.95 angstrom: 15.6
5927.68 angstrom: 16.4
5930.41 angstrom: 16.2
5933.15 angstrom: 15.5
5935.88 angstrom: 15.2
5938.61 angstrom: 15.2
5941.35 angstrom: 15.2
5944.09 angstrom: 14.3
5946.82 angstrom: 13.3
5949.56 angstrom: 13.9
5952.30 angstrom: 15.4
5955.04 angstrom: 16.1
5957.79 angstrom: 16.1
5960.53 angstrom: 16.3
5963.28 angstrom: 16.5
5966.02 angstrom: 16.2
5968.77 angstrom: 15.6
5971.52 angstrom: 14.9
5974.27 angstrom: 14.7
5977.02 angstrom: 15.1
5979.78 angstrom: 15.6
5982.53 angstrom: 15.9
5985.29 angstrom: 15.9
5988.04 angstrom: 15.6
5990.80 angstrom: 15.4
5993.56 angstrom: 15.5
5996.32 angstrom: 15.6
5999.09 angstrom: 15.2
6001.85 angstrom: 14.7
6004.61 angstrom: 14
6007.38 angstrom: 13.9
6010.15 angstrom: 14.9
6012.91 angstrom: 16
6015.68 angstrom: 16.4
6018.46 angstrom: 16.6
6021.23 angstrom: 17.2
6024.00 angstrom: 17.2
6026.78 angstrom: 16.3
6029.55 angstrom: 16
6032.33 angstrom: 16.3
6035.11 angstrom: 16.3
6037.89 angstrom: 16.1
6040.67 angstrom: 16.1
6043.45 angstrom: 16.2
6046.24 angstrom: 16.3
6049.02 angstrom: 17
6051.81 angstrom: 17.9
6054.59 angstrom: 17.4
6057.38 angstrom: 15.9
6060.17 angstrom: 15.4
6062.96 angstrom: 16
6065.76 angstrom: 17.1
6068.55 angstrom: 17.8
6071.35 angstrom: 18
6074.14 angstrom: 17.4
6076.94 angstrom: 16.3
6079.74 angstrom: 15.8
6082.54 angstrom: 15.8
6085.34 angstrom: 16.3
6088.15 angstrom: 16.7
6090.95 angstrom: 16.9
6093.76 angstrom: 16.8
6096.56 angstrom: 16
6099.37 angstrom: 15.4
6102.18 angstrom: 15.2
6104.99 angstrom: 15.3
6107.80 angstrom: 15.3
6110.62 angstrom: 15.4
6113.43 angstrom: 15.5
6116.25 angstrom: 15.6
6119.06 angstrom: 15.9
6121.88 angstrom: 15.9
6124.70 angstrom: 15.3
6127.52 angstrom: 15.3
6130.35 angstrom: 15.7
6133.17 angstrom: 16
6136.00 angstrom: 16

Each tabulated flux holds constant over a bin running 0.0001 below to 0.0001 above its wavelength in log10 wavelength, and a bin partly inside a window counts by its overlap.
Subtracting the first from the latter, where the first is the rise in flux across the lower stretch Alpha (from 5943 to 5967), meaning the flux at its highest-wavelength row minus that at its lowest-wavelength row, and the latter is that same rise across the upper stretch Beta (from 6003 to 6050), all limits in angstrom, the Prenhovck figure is 1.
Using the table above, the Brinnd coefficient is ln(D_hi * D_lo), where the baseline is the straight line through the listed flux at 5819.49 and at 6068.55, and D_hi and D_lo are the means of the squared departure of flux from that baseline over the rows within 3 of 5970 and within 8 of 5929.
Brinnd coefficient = 3.9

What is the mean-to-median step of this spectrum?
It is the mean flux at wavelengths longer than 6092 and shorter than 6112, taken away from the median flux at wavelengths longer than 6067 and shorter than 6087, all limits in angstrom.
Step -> 0.7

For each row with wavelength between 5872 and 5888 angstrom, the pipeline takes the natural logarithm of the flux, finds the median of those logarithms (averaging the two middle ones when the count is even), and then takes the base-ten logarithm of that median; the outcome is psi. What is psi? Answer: 0.433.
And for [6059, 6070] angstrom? 0.448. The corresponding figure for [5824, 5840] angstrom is 0.461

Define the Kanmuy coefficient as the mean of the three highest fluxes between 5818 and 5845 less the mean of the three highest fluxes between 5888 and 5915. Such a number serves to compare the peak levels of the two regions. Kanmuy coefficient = 2.3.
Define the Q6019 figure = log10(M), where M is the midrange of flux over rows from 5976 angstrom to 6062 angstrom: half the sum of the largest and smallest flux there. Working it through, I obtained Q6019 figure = 1.20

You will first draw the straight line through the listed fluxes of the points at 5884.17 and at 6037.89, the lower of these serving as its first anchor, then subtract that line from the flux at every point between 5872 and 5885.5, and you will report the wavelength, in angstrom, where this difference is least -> 5884.17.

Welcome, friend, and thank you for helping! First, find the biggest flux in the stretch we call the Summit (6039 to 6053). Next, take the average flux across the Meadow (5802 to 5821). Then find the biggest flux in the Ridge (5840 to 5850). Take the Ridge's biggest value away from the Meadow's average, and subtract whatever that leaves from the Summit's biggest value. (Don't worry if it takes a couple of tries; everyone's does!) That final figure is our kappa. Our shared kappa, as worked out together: 17.3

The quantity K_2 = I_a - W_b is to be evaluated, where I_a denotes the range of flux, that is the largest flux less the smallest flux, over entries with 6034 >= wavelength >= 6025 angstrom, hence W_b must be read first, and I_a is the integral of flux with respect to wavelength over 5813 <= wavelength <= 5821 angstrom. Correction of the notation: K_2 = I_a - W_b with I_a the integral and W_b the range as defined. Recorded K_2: 145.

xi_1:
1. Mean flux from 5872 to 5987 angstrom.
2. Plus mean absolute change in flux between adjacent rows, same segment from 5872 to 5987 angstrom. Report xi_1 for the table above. 15.6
